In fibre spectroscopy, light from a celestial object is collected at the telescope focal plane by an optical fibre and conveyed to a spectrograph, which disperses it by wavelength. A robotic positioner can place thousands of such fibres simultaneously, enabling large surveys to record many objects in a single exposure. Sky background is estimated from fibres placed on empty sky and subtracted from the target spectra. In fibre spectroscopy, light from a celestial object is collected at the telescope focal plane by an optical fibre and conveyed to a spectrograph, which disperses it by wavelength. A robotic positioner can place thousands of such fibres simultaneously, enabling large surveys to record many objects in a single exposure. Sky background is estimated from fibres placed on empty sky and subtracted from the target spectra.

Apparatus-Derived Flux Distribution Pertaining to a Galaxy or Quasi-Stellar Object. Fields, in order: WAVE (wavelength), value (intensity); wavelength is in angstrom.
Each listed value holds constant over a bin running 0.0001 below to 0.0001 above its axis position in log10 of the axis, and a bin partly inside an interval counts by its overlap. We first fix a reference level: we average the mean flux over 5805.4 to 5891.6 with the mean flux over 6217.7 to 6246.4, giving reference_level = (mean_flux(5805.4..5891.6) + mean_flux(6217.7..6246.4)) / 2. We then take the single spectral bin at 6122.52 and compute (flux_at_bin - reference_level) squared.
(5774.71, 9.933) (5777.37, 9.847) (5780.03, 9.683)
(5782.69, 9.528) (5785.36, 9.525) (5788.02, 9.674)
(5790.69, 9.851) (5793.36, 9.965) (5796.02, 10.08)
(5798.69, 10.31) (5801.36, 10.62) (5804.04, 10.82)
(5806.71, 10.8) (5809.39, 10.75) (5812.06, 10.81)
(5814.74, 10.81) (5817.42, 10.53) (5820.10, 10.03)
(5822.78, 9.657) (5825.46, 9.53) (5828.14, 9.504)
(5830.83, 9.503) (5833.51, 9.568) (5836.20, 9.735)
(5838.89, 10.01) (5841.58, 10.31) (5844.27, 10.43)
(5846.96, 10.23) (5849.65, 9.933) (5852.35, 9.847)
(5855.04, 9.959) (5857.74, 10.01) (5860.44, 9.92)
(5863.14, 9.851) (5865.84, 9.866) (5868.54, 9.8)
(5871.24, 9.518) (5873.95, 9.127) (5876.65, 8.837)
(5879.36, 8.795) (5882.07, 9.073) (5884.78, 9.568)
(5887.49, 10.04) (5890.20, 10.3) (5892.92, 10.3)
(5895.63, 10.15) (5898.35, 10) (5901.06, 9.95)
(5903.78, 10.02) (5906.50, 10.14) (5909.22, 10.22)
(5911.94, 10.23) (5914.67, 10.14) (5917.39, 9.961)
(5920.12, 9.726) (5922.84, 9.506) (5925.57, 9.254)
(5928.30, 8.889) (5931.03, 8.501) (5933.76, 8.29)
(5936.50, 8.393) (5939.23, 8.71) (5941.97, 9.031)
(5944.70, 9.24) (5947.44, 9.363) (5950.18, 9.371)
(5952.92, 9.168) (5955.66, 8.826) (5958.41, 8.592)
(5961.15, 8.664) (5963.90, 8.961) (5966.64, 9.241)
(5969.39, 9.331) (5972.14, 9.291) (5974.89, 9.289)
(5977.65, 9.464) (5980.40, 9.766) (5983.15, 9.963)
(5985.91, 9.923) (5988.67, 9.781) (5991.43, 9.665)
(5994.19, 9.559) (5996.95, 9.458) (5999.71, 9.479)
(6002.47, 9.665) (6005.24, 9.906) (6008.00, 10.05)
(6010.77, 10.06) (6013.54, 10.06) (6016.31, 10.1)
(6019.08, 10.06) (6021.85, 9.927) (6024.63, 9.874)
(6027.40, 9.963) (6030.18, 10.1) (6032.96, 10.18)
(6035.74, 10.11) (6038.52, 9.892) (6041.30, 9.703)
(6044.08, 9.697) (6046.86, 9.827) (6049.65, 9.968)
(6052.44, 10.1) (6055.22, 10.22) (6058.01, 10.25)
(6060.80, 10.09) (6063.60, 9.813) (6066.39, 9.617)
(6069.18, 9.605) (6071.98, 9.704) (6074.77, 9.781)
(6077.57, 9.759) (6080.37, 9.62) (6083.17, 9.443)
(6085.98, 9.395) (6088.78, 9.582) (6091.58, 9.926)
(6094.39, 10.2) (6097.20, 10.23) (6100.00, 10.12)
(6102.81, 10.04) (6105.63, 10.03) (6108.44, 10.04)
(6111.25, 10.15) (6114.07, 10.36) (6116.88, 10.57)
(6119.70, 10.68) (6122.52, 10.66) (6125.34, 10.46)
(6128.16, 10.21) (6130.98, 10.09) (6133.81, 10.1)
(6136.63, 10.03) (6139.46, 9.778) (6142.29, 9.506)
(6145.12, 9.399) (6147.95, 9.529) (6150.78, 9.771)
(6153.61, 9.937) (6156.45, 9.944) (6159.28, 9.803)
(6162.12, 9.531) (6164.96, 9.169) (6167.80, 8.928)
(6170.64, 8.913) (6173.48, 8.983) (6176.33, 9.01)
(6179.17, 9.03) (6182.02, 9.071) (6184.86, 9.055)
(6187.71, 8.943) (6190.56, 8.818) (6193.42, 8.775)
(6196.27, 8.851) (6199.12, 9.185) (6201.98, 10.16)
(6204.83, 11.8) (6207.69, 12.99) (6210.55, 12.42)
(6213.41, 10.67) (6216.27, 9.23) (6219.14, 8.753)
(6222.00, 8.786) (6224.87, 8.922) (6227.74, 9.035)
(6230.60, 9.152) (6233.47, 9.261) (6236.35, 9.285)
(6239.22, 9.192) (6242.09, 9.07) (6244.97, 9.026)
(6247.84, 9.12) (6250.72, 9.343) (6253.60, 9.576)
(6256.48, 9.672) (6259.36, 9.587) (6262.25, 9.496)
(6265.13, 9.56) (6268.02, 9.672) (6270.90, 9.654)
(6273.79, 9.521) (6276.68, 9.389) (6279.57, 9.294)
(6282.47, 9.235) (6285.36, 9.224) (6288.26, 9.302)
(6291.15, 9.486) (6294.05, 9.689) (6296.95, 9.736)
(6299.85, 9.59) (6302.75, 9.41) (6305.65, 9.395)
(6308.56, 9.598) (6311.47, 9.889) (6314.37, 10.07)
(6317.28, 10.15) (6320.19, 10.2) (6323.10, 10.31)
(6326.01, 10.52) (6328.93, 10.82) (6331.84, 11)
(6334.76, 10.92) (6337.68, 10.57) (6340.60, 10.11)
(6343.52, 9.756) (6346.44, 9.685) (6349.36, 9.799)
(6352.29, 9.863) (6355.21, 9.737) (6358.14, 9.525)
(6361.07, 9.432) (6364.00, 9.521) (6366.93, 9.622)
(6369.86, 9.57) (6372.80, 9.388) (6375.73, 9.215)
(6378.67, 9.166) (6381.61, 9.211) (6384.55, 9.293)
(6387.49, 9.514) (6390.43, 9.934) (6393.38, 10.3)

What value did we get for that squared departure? 1.4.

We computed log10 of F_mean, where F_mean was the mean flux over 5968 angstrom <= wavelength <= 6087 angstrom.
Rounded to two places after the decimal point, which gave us 0.99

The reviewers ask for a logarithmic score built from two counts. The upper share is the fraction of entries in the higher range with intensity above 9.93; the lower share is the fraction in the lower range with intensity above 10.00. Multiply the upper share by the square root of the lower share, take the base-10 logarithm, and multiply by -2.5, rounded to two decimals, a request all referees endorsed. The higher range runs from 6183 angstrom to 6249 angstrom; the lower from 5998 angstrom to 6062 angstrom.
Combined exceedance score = 2.01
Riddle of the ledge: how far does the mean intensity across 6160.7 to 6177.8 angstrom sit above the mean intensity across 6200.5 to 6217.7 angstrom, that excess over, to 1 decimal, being -2.1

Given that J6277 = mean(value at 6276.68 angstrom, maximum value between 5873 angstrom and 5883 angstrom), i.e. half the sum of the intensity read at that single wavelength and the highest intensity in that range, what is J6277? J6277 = 9.3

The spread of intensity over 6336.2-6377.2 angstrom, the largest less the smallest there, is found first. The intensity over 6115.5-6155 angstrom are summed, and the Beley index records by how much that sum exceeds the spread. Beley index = 139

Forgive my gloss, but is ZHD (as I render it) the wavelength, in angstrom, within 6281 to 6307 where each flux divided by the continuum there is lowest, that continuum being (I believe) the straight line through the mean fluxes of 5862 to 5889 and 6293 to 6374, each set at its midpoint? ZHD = 6285.36 angstrom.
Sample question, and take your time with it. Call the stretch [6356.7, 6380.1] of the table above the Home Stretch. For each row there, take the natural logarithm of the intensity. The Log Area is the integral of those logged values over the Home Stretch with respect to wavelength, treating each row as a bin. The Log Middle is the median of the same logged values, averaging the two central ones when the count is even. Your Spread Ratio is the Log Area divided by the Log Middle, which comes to 23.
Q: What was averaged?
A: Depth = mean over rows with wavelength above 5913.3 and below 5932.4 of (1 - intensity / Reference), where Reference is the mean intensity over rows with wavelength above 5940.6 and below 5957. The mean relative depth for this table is -0.028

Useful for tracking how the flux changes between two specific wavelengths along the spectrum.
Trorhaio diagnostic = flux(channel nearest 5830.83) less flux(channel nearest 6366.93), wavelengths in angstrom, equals -0.12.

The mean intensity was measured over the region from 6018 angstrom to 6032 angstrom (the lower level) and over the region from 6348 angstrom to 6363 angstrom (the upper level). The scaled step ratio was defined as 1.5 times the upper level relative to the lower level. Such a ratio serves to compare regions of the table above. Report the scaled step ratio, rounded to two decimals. 1.45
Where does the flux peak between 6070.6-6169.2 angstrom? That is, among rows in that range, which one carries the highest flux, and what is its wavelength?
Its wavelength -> 6119.70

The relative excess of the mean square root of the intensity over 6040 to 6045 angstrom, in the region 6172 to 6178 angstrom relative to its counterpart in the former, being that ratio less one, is -0.037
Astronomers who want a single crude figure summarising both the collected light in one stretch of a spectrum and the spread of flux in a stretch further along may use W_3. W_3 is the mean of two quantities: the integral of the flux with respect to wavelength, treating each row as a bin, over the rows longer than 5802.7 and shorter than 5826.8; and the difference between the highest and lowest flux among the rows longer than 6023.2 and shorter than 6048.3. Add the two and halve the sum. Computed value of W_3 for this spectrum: 126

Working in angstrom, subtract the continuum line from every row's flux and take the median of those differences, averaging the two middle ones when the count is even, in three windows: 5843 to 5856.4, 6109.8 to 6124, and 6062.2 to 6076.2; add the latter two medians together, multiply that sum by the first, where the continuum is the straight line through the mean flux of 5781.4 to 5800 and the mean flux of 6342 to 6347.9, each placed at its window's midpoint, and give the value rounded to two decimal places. 0.09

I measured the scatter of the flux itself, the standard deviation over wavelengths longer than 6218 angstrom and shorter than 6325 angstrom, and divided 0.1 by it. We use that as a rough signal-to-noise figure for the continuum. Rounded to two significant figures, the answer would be 0.27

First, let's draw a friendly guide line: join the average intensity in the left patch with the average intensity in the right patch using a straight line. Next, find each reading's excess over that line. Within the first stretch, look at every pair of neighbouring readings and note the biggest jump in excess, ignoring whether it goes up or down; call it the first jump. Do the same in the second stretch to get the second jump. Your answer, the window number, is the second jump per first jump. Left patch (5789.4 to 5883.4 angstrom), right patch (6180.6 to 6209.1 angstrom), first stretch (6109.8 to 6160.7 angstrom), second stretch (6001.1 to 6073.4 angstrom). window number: 1.0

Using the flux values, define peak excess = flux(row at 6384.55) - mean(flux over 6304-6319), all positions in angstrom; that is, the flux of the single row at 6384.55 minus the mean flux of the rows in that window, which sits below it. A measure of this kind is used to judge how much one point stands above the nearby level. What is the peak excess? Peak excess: -0.53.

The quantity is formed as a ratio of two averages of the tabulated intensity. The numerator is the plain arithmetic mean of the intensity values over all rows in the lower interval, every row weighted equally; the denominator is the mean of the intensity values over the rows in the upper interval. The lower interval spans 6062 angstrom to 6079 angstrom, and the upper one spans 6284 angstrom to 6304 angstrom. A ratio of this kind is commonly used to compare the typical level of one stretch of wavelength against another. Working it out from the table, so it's 1.02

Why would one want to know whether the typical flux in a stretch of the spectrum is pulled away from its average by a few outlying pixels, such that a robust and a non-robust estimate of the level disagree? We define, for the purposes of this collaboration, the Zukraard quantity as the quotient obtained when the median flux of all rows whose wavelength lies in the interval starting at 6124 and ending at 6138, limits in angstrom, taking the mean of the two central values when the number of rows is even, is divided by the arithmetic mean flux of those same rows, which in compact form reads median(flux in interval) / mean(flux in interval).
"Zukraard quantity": 0.99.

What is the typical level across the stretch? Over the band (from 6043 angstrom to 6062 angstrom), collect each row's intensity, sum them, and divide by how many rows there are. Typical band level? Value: 10.0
